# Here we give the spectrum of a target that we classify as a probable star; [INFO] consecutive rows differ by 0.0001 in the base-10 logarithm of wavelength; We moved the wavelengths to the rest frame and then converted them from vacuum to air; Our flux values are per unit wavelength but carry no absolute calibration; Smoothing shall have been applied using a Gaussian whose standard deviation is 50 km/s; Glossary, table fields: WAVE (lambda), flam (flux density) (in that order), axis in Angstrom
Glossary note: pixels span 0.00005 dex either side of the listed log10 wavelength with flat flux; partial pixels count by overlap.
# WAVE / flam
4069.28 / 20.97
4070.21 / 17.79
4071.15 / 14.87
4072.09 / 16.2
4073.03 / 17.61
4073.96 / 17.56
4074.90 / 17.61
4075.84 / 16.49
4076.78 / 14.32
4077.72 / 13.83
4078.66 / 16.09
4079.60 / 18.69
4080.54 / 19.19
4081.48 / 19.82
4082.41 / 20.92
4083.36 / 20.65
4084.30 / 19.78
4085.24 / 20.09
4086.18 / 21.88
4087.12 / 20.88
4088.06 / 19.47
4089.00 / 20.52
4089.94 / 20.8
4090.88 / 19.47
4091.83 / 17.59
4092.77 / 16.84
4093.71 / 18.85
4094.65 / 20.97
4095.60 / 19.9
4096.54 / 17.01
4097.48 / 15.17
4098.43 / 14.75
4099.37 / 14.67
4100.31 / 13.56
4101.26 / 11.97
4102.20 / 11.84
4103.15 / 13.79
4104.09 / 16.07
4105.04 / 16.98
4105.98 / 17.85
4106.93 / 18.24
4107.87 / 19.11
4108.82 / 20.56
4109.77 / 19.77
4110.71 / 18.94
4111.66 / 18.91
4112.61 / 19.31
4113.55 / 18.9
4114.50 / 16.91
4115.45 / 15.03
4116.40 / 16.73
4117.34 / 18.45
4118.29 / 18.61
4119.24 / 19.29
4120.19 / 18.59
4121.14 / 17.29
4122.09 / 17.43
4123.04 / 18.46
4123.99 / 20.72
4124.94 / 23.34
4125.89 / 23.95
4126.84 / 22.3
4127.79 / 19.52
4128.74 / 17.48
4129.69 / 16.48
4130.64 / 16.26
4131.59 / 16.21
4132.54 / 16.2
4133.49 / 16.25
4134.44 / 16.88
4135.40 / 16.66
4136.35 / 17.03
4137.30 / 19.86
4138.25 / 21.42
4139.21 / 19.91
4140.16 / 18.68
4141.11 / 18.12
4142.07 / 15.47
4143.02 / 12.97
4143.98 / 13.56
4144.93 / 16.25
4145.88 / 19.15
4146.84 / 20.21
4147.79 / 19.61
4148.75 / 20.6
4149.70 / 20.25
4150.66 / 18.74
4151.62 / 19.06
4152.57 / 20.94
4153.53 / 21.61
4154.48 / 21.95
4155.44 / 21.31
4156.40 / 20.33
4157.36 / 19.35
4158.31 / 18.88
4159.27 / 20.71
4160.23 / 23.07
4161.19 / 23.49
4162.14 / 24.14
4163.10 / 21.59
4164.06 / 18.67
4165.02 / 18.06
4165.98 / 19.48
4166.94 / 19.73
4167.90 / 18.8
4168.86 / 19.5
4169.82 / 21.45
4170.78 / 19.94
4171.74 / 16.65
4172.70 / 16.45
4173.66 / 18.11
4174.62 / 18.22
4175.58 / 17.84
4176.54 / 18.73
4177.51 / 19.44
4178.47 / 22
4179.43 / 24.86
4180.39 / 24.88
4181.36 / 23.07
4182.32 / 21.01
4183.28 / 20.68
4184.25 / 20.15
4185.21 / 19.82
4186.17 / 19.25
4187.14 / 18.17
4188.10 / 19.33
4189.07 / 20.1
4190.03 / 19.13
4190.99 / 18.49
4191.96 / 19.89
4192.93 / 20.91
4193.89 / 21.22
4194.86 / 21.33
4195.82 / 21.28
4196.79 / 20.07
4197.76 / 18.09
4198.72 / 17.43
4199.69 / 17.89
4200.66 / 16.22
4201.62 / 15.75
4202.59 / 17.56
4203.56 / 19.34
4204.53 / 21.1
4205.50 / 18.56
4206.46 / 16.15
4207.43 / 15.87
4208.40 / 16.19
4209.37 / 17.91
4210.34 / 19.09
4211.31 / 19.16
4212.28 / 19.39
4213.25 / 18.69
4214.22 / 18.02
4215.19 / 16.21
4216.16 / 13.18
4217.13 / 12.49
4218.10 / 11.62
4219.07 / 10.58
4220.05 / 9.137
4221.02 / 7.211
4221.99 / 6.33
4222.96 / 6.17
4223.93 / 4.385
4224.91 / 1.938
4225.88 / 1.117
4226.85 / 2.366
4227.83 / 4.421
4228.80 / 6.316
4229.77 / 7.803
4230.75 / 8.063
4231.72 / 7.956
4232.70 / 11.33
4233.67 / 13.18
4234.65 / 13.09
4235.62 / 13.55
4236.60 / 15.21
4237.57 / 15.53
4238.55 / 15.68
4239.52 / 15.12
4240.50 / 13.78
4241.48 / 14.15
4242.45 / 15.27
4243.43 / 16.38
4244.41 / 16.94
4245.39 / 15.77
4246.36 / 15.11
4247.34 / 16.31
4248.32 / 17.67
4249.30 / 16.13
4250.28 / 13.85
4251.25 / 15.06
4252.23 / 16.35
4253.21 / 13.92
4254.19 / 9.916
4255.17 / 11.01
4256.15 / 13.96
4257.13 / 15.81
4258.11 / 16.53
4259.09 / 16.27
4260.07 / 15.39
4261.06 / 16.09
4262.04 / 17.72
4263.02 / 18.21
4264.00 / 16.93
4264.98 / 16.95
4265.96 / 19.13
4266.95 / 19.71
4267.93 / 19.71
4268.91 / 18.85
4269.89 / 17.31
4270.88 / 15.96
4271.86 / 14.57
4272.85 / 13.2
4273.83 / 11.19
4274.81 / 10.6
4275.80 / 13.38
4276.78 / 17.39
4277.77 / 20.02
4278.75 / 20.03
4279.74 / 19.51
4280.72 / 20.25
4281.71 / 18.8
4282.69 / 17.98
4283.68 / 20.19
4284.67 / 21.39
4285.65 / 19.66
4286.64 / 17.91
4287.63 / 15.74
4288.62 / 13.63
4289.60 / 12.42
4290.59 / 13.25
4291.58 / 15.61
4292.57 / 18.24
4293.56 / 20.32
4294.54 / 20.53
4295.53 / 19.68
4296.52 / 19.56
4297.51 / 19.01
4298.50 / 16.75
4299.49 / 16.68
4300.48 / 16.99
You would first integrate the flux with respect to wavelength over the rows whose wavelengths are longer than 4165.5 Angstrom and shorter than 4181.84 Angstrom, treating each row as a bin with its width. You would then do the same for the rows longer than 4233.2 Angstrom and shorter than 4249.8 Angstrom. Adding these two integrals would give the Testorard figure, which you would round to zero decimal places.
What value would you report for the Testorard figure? 579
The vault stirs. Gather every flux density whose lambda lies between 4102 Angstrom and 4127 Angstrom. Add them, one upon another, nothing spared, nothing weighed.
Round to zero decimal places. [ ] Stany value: 497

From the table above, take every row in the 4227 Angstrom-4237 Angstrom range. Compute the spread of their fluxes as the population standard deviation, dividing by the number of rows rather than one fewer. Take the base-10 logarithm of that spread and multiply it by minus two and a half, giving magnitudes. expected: -1.3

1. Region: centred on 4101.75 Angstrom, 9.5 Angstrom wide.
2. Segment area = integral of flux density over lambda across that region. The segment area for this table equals 139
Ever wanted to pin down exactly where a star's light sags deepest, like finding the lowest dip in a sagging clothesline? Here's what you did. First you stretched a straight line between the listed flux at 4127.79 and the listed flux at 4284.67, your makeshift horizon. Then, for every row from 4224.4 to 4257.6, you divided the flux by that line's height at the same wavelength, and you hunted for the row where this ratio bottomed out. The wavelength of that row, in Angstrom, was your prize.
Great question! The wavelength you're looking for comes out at 4225.88 Angstrom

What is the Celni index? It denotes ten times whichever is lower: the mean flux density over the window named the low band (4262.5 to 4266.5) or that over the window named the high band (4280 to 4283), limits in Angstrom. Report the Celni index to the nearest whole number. 178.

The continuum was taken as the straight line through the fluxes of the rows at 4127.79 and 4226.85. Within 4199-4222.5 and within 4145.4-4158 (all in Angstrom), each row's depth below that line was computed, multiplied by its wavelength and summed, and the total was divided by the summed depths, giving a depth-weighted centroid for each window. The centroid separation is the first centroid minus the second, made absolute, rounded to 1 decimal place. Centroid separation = 57.4 Angstrom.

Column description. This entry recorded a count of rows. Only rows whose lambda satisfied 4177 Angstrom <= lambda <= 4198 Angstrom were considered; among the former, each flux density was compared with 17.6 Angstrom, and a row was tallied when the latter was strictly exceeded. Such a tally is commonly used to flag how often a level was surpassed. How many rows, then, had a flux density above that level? 22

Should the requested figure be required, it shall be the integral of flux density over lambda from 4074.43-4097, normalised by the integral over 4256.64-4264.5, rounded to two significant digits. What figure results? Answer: 3.3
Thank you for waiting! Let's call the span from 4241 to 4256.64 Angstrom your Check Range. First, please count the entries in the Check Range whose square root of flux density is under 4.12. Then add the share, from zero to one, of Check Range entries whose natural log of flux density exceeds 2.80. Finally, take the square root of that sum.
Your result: 3.9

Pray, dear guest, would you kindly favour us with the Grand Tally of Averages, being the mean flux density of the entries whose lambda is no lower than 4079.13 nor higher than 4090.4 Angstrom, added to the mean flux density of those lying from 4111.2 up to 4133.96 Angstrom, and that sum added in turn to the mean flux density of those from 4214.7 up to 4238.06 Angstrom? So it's 47.8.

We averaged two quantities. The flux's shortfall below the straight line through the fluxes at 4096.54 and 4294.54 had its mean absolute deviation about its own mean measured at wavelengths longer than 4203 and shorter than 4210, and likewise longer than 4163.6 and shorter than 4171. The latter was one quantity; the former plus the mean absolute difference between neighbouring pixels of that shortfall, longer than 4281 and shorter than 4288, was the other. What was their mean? 1.95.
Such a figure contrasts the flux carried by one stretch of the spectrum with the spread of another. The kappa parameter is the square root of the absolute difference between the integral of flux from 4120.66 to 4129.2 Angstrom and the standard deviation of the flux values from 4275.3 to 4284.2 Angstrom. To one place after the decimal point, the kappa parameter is 13.0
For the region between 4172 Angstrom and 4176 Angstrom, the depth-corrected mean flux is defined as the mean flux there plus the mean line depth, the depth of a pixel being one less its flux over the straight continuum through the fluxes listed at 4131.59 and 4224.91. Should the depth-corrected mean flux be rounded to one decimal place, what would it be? 16.8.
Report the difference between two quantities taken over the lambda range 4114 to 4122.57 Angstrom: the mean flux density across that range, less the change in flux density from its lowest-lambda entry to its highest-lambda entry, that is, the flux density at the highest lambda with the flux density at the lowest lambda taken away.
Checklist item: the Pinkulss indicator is 17.1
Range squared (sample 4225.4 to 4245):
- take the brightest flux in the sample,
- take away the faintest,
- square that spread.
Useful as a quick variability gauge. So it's 250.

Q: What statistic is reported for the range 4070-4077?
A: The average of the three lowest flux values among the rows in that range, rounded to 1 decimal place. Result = 15.1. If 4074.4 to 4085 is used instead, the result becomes 14.7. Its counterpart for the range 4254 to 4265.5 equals 11.6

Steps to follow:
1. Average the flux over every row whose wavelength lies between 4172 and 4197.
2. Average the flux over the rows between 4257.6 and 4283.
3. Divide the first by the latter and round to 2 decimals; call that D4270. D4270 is 1.19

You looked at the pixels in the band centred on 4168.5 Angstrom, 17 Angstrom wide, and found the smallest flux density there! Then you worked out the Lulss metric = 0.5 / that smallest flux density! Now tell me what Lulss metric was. 0.030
